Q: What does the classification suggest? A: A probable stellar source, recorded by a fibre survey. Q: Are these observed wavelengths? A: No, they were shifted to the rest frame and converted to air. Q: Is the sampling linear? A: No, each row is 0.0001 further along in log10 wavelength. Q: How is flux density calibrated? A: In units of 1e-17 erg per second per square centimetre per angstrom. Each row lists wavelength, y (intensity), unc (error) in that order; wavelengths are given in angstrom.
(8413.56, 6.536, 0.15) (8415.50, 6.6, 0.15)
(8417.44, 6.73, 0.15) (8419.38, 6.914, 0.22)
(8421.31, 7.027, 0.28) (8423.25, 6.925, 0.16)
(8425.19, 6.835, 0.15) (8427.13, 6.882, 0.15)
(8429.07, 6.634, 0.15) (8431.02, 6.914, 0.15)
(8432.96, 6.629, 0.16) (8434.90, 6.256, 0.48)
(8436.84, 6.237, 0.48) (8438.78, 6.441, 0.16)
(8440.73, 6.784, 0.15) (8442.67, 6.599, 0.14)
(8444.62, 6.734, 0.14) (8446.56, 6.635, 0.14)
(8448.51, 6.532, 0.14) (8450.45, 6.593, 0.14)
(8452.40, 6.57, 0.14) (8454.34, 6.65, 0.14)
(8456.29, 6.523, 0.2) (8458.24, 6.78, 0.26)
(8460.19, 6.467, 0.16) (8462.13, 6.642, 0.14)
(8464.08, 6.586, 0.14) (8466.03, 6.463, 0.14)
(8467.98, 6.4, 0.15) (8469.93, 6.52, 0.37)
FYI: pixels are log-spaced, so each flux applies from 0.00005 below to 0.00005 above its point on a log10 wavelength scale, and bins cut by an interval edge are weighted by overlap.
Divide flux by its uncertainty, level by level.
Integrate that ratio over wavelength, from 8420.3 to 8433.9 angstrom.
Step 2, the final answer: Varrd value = 566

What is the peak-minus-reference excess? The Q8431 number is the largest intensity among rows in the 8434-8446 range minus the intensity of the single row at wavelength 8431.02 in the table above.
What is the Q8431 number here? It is -0.13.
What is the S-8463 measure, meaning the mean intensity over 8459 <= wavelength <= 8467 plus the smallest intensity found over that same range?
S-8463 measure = 13.0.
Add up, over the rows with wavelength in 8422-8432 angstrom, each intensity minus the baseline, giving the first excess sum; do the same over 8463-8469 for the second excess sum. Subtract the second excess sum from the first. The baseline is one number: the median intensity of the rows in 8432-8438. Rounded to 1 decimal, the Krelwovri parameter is 2.2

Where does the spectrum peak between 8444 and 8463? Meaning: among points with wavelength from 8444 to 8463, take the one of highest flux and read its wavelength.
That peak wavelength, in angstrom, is 8458.24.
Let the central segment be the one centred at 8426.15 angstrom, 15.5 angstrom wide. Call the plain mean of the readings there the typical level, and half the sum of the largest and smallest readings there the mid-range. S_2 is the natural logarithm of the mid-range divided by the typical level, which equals -0.0025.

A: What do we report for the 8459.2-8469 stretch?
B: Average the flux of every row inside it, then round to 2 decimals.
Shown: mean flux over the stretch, 6.51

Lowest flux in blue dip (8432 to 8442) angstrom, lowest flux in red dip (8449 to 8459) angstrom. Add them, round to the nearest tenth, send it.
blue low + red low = 12.8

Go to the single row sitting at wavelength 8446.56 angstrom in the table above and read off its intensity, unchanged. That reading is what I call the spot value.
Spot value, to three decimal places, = 6.635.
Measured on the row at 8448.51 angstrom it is 6.532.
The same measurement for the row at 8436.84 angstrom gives 6.237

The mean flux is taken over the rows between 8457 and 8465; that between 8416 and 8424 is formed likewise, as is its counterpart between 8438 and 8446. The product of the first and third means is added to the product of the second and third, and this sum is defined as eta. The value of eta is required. 90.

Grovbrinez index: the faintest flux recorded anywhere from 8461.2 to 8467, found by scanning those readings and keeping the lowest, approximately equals 6.463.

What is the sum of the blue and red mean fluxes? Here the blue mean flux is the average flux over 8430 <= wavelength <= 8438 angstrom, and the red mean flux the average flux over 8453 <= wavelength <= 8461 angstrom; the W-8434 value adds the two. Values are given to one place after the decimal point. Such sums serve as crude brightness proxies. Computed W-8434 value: 13.1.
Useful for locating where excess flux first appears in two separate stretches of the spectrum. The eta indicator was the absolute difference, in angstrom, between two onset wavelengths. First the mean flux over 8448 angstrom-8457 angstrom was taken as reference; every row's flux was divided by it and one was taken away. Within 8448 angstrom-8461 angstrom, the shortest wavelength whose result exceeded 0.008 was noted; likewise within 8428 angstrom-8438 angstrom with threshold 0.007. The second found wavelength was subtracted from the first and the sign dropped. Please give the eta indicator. 25.3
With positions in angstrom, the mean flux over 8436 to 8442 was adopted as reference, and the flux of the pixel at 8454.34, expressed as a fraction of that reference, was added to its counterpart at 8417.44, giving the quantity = 2.06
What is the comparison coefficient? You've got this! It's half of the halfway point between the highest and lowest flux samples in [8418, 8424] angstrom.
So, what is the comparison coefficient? 3.49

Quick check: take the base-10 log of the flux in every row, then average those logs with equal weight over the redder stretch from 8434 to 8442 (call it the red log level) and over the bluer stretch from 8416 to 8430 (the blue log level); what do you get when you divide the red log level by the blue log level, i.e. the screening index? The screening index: 0.97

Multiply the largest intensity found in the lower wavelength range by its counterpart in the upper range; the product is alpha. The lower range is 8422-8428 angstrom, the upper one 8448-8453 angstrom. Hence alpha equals 45.66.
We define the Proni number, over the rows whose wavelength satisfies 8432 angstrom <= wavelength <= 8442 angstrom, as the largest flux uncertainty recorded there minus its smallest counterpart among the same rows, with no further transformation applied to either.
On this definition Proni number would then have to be 0.33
